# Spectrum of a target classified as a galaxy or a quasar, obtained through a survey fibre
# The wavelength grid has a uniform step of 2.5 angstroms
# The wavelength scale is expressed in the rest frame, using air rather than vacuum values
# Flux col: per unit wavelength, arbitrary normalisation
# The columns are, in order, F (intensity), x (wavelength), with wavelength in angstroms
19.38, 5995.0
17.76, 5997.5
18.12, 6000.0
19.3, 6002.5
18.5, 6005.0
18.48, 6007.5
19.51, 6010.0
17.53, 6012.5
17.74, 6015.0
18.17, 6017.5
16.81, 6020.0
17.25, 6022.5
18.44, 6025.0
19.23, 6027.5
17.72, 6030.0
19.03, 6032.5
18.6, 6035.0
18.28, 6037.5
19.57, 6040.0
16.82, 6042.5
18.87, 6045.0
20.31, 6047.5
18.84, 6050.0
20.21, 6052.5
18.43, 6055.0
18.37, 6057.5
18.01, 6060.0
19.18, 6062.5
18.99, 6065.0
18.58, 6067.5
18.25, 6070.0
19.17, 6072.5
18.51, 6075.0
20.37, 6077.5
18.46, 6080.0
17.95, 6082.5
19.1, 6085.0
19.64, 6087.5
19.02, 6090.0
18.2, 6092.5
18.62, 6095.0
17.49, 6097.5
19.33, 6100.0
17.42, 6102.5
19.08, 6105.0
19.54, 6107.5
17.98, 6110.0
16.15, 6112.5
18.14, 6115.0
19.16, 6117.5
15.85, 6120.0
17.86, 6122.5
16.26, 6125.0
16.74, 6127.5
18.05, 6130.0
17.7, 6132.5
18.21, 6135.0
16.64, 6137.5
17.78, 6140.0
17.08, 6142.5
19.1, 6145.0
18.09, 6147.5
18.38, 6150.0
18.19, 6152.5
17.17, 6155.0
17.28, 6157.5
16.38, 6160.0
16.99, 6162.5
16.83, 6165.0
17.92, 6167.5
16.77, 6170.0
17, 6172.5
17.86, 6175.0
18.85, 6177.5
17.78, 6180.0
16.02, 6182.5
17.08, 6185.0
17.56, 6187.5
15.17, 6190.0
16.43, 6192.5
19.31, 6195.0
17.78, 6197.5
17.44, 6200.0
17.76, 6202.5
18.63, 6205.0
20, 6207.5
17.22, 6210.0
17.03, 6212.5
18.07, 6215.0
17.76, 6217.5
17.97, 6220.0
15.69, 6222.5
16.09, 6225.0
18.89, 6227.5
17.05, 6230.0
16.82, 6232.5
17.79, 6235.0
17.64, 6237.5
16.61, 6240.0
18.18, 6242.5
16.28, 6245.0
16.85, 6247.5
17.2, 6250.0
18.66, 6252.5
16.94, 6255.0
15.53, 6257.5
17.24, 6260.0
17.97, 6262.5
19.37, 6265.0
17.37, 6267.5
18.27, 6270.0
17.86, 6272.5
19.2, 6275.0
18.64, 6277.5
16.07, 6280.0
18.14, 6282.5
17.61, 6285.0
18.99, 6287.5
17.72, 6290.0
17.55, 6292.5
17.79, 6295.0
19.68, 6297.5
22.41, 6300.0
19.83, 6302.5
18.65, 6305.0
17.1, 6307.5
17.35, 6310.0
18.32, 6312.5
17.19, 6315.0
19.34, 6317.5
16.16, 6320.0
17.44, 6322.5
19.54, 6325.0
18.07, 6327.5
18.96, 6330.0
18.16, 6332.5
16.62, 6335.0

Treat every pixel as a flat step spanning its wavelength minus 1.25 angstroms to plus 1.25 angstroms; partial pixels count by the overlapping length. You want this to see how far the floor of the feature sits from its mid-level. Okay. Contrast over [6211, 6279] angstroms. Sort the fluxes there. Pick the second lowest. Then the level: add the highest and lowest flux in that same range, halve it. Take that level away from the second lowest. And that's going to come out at -1.8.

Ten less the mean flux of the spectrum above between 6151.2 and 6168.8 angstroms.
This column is -7.3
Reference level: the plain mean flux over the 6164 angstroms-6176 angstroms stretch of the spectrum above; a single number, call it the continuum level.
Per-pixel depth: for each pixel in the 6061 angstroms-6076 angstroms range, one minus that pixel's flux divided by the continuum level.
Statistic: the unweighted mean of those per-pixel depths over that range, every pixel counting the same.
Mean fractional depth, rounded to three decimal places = -0.087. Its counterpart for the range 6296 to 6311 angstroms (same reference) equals -0.110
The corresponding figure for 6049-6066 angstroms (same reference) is -0.092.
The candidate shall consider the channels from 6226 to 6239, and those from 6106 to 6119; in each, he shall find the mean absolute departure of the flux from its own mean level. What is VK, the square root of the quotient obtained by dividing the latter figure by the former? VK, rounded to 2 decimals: 1.28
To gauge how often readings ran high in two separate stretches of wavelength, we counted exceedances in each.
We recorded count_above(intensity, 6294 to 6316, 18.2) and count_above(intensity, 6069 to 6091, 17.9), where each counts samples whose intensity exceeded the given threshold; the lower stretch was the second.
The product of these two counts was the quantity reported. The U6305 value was 45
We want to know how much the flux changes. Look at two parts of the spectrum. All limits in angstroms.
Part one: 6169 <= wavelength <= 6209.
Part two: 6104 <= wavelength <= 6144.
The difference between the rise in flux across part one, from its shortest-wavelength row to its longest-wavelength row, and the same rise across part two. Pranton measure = 5.2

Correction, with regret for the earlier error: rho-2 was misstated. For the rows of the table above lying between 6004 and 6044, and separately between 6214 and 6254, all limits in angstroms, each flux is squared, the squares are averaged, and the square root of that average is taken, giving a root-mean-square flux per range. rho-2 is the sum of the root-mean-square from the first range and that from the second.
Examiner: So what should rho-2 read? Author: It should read 35.6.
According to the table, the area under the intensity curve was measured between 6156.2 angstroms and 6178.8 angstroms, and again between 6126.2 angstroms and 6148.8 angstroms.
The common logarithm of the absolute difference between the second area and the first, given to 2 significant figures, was 0.94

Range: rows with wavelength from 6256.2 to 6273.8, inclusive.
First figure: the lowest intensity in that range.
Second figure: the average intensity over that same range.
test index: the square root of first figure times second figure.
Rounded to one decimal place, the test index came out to 16.6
